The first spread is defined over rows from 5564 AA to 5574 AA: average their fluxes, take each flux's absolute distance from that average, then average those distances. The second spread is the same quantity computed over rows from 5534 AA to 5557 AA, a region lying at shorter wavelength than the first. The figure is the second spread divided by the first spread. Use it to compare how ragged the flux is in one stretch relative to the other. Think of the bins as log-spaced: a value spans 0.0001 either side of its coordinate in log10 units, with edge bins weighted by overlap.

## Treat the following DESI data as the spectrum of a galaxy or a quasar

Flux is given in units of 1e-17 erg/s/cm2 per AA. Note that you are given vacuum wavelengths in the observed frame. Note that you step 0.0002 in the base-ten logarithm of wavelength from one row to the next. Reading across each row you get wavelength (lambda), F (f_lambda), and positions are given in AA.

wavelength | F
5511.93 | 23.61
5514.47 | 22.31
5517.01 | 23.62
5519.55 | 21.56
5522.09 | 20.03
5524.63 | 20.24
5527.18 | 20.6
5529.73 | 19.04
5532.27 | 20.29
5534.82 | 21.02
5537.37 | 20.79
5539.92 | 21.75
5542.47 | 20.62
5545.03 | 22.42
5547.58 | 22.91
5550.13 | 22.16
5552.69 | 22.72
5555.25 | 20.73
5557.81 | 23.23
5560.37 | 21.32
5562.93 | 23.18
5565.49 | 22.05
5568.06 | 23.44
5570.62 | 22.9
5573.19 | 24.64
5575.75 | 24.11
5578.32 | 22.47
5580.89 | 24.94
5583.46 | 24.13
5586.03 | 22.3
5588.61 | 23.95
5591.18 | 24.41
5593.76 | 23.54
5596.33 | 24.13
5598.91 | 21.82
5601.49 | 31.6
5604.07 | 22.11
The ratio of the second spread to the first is 1.0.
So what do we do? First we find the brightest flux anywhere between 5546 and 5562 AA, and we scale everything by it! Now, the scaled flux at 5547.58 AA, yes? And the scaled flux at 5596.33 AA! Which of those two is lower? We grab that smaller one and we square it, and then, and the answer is 0.97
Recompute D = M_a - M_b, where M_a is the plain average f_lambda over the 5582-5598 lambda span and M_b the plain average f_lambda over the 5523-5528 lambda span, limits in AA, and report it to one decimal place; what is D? 3.3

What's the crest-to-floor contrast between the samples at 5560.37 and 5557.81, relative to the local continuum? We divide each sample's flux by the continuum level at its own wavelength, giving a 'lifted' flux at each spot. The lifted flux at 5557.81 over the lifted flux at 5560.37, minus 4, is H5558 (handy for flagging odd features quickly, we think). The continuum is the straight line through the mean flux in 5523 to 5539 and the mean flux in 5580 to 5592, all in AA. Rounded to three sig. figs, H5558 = -2.90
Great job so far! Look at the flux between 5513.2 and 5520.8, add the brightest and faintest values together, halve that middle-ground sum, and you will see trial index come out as 22.6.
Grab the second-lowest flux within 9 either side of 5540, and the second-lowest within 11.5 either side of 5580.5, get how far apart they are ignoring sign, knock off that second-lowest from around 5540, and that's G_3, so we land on -18.8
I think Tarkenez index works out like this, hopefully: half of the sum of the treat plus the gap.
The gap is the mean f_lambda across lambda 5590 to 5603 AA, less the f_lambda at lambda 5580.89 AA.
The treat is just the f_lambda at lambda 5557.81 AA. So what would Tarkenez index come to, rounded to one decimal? 11.7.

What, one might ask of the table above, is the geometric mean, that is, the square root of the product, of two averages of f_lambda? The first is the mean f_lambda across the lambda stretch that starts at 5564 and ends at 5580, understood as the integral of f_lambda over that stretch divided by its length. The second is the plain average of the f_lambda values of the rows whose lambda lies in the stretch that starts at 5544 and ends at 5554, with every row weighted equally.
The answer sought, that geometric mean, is 22.9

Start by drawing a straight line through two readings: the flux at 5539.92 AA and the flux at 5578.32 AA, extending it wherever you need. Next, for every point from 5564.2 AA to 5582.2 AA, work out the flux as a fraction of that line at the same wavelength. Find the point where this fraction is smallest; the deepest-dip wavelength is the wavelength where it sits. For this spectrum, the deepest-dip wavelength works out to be 5565.49 AA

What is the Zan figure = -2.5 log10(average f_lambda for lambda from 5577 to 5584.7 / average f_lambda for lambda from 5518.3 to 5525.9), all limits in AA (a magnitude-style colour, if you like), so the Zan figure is -0.16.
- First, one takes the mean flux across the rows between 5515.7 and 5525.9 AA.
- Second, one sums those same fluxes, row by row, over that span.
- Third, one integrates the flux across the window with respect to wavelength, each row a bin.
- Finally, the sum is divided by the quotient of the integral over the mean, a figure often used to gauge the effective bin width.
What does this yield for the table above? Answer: 8.4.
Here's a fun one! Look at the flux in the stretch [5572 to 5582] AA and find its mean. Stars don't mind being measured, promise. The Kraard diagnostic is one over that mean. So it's 0.0416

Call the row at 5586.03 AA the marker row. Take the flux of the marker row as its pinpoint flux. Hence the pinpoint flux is 22.3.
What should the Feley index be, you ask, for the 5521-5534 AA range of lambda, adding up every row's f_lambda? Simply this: 100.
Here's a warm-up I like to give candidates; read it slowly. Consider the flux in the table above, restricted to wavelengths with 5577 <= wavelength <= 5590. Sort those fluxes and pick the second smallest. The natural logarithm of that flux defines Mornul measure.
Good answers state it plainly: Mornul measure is 3.112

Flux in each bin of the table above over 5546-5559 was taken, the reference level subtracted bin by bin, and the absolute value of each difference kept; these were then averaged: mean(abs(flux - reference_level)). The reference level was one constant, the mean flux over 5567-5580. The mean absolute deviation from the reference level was 1.2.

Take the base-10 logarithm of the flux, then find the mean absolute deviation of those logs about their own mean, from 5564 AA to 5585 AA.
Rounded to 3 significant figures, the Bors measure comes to 0.0161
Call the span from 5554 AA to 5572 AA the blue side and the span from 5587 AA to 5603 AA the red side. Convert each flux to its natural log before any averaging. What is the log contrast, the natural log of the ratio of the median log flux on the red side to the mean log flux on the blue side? 0.02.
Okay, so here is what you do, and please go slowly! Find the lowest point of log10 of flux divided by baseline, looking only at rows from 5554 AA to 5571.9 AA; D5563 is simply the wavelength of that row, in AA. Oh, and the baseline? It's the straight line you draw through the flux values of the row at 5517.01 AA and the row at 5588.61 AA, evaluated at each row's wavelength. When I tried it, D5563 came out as 5555.25 AA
